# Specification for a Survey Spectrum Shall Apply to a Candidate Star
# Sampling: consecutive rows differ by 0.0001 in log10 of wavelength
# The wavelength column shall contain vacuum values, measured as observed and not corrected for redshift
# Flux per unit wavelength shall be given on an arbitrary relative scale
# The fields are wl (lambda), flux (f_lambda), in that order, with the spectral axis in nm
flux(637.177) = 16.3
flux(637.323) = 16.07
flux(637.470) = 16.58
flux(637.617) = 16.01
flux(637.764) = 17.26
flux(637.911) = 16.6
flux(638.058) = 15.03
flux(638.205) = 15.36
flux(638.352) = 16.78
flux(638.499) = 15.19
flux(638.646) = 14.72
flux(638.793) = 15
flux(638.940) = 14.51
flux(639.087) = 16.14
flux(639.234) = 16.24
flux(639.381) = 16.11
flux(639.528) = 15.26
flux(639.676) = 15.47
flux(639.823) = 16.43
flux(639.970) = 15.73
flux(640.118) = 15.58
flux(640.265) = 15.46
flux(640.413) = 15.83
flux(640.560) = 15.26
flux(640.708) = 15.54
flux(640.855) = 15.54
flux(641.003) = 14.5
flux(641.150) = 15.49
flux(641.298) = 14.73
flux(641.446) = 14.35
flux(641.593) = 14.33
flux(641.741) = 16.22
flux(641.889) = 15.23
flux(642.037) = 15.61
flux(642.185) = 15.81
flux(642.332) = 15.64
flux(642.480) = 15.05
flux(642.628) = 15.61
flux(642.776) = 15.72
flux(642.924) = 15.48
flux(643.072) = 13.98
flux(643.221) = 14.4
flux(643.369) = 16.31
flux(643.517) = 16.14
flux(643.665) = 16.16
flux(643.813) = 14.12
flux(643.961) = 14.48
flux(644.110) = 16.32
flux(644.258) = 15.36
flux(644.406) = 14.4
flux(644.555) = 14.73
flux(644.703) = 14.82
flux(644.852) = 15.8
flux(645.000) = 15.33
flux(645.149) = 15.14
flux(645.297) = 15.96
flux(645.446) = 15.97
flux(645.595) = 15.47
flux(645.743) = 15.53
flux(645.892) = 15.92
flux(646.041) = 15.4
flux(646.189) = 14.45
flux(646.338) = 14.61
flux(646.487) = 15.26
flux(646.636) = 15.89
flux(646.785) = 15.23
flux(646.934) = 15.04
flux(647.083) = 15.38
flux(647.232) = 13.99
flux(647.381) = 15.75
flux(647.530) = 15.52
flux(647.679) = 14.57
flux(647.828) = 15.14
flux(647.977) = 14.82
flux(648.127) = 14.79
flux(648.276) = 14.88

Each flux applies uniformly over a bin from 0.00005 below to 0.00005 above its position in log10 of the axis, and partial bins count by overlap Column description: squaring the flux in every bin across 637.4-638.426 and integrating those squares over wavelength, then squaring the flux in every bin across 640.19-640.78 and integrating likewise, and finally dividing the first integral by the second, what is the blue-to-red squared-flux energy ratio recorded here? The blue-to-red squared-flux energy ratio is 1.9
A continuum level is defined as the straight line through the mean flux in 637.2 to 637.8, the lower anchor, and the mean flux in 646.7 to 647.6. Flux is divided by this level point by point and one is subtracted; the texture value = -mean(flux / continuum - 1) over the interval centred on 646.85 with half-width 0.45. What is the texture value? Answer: 0.004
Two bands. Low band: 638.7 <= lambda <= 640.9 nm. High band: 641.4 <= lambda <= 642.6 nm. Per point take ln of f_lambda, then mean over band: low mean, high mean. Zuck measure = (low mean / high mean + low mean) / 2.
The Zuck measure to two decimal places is 1.88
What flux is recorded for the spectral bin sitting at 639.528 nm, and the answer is 15.26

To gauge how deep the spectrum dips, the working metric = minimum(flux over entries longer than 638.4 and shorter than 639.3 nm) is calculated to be 14.51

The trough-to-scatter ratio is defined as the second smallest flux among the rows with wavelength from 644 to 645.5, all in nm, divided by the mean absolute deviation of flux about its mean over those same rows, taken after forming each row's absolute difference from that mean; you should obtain 29.2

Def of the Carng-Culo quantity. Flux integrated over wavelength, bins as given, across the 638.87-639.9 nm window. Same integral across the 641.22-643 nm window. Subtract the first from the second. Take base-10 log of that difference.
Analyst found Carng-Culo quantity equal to 1.04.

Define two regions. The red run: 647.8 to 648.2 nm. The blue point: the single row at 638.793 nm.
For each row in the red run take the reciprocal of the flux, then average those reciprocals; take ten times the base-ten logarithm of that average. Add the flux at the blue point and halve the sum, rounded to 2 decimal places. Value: 1.63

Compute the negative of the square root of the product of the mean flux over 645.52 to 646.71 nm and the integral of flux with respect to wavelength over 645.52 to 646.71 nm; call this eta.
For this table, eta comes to -16.7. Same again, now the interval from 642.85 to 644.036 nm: -16.5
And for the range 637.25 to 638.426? -17.6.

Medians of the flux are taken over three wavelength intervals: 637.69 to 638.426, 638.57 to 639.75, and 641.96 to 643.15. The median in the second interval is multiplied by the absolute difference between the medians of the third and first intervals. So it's 15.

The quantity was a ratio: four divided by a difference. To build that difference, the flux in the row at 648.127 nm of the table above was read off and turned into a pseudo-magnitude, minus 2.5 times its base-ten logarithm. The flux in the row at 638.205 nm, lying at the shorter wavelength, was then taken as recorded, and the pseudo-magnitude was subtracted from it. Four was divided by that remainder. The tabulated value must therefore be 0.219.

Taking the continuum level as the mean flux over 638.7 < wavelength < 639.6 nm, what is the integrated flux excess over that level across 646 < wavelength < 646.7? -0.3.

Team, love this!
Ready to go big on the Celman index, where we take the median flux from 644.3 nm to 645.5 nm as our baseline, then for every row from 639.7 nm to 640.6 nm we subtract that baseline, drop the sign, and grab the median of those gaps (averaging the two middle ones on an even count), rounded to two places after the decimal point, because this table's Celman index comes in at 0.42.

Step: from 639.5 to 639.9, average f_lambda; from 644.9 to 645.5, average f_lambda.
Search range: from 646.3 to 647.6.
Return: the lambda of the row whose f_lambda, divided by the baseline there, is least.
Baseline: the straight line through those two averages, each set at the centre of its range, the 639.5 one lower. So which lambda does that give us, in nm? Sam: 647.232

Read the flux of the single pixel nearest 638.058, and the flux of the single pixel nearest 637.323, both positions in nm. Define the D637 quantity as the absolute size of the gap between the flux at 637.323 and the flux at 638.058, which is 1.0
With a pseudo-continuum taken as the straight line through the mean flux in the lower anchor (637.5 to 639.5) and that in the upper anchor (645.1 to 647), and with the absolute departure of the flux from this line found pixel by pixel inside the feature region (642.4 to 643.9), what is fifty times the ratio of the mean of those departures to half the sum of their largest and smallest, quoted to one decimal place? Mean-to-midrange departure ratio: 43.2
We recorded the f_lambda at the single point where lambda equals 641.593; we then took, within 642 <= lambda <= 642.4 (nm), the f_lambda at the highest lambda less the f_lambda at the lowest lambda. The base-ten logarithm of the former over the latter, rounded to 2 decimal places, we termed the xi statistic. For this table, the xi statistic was 2.68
